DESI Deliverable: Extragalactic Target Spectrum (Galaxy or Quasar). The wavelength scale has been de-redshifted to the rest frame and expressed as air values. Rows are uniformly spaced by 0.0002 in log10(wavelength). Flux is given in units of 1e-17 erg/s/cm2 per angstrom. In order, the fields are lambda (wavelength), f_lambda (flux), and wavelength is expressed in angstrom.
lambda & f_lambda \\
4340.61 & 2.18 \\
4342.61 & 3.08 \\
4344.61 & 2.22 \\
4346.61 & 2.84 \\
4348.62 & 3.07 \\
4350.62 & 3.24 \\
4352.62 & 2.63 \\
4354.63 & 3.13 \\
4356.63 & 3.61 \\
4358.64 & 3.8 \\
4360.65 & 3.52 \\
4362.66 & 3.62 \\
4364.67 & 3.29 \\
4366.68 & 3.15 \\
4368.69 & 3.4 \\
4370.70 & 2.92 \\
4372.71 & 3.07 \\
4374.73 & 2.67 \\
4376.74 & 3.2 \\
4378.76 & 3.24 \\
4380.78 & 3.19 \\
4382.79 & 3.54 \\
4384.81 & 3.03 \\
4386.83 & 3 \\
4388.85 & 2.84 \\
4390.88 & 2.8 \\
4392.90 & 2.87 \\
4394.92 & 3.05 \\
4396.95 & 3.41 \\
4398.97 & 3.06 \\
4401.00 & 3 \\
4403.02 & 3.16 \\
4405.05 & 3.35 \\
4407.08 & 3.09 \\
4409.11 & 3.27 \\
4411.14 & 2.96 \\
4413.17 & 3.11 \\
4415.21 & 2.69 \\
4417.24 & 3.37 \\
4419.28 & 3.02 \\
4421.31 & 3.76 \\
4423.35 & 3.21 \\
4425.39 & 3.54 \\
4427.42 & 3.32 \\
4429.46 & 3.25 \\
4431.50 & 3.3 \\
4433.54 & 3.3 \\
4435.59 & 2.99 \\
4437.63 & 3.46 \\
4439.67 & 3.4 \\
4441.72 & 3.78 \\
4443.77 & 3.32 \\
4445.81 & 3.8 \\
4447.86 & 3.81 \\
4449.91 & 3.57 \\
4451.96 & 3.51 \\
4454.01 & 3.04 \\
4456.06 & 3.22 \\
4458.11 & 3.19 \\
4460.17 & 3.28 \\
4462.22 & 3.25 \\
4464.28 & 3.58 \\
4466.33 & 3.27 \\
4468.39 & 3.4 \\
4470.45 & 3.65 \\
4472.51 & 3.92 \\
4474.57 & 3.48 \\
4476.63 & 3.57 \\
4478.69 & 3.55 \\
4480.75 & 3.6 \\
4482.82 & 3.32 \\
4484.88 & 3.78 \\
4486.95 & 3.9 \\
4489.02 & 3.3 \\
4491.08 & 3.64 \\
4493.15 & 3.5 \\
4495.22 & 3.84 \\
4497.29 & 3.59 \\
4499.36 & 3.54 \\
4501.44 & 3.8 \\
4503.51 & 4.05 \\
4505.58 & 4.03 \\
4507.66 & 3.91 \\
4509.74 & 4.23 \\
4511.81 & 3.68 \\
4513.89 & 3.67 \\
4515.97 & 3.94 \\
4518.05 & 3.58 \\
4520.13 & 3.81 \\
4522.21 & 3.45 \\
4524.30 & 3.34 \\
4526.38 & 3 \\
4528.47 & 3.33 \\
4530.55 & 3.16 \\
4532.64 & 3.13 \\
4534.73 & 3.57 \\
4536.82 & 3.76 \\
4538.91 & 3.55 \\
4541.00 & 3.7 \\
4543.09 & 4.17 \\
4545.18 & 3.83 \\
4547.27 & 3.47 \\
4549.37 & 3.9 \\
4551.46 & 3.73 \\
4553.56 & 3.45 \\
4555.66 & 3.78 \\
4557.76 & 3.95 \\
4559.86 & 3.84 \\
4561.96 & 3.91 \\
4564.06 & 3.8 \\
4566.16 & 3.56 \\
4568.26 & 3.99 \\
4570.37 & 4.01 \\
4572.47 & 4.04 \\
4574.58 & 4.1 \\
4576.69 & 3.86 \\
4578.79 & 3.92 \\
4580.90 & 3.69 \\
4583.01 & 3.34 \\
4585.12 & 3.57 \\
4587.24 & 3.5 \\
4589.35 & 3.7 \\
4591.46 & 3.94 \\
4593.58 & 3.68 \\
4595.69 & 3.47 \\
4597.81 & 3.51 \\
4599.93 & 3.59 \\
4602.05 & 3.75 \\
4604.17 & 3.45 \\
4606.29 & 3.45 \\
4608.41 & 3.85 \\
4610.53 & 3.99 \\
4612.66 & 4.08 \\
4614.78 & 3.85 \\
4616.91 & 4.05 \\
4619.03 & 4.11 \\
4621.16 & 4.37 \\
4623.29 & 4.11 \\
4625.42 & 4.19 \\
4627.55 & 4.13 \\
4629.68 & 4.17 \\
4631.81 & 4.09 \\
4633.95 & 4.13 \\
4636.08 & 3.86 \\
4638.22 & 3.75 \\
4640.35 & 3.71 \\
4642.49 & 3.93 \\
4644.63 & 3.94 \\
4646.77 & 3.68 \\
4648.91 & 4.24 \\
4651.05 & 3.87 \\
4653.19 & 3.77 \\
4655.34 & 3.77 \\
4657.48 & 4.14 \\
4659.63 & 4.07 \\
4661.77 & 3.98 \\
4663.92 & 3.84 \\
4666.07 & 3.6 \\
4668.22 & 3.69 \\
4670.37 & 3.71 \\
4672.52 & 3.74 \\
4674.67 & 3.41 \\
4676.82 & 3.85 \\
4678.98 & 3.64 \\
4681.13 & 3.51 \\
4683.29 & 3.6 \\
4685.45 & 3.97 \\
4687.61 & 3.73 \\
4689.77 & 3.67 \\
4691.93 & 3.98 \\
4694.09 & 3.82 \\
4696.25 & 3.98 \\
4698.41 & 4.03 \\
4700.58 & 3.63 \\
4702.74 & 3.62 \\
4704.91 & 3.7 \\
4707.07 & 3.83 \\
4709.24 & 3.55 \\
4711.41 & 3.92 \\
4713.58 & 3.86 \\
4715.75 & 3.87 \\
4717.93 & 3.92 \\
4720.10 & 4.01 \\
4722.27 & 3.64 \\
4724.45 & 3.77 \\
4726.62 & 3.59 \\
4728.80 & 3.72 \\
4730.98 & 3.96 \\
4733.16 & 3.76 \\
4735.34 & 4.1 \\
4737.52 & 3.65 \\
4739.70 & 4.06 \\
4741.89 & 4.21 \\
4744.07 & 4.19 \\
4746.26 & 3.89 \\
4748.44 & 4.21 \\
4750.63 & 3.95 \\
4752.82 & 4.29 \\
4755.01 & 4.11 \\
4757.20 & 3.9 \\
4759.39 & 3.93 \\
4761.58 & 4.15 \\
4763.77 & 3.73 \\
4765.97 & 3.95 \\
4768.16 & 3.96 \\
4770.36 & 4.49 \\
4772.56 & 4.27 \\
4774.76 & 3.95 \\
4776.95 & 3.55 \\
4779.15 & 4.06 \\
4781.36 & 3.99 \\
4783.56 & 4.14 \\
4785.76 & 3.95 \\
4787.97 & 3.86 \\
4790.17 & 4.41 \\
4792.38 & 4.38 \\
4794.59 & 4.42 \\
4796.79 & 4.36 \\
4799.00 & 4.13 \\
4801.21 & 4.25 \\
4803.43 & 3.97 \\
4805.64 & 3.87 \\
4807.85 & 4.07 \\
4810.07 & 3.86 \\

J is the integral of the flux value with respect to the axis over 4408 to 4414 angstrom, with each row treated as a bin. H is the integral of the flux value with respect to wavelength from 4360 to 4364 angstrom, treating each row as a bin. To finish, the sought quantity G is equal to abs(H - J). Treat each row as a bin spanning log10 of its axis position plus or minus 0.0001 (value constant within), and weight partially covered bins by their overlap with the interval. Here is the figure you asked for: 4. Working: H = 14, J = 19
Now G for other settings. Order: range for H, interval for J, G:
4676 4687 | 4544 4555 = 0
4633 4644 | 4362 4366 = 29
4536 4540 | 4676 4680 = 0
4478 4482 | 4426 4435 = 15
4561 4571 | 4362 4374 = 0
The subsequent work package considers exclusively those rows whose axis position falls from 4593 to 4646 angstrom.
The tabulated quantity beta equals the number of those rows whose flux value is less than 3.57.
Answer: 4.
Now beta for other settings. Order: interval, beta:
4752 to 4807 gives 1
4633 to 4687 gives 2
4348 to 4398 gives 22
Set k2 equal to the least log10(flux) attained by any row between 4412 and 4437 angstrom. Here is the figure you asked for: 0.430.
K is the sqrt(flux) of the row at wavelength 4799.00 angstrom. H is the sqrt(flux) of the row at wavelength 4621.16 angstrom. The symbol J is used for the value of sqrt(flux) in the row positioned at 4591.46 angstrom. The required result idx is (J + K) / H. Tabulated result 1.92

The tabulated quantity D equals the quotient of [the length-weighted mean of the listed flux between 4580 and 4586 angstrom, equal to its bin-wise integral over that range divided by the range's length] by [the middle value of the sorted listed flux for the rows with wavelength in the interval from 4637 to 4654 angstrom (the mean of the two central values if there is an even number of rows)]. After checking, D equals 0.92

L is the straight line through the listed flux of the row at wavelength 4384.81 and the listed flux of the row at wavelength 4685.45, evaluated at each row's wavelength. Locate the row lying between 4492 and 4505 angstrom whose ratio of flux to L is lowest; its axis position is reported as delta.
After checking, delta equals 4493.15 angstrom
